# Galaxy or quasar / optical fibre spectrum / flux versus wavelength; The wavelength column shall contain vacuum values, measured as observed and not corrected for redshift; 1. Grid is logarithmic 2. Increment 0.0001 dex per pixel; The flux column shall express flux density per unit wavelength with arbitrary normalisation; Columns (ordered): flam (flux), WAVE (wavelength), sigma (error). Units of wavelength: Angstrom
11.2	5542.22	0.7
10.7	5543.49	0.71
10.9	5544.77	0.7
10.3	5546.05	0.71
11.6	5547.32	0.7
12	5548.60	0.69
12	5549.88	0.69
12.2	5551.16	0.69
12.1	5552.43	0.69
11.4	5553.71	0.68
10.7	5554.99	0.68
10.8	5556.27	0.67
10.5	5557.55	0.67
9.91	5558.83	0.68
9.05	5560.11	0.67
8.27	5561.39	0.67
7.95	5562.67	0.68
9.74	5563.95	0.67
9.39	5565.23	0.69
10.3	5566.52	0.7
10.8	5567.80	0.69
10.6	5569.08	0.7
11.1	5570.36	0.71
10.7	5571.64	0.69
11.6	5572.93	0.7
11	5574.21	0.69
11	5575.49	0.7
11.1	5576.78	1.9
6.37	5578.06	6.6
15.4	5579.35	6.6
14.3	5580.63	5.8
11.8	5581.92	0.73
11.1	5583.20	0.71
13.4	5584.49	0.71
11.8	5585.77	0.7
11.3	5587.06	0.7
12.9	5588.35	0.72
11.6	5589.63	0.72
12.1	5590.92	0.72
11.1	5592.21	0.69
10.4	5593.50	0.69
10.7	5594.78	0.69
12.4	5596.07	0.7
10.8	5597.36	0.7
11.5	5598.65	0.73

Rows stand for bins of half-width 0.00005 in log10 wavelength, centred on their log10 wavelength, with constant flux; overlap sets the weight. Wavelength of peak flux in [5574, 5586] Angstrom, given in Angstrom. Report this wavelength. 5579.35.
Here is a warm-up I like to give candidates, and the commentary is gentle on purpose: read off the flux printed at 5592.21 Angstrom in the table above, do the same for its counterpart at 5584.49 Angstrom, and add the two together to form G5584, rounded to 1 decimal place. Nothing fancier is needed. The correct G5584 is 24.5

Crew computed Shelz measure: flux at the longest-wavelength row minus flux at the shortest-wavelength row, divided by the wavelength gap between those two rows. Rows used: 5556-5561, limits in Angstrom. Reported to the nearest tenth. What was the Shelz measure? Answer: -0.5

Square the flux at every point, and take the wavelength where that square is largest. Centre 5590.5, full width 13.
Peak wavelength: 5584.49 Angstrom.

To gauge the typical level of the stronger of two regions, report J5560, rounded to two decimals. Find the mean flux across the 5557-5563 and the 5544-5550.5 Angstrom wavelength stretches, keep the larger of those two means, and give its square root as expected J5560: 3.37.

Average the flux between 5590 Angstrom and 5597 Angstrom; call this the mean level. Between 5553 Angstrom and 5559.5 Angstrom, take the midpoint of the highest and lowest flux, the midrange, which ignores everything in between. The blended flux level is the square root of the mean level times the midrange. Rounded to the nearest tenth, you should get 11.0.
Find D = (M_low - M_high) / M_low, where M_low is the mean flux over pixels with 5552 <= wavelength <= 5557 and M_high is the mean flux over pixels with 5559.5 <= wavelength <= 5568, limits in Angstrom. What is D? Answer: 0.17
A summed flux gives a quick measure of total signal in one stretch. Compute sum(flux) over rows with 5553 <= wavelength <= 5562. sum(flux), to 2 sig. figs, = 71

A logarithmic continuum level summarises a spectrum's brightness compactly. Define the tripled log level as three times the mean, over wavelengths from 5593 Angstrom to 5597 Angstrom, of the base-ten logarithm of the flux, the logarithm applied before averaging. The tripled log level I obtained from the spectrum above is 3.14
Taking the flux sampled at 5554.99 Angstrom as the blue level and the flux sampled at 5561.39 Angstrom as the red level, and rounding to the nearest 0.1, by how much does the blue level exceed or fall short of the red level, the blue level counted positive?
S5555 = 2.4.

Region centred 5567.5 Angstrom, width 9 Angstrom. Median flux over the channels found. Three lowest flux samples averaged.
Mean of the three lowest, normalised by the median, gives 0.93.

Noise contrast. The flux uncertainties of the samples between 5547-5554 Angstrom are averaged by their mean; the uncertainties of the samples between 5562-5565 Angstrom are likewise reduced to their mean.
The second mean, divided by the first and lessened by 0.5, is 0.5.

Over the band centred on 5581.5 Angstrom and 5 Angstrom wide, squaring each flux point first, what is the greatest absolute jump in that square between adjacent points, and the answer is 65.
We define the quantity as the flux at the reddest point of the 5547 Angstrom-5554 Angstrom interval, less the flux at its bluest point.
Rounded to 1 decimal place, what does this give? -0.2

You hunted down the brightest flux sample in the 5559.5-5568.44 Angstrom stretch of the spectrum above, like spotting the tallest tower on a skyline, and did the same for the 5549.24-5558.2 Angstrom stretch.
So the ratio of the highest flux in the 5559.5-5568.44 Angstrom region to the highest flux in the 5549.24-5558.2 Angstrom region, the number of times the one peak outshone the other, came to 0.89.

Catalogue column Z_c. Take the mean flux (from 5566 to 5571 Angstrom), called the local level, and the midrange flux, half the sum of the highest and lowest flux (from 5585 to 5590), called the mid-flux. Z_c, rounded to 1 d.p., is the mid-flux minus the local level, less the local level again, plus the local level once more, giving 1.4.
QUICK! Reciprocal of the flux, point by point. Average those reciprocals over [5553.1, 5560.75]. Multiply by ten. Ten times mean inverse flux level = 0.97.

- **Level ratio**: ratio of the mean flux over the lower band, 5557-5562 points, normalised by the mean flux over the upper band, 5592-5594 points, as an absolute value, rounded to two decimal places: 0.88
